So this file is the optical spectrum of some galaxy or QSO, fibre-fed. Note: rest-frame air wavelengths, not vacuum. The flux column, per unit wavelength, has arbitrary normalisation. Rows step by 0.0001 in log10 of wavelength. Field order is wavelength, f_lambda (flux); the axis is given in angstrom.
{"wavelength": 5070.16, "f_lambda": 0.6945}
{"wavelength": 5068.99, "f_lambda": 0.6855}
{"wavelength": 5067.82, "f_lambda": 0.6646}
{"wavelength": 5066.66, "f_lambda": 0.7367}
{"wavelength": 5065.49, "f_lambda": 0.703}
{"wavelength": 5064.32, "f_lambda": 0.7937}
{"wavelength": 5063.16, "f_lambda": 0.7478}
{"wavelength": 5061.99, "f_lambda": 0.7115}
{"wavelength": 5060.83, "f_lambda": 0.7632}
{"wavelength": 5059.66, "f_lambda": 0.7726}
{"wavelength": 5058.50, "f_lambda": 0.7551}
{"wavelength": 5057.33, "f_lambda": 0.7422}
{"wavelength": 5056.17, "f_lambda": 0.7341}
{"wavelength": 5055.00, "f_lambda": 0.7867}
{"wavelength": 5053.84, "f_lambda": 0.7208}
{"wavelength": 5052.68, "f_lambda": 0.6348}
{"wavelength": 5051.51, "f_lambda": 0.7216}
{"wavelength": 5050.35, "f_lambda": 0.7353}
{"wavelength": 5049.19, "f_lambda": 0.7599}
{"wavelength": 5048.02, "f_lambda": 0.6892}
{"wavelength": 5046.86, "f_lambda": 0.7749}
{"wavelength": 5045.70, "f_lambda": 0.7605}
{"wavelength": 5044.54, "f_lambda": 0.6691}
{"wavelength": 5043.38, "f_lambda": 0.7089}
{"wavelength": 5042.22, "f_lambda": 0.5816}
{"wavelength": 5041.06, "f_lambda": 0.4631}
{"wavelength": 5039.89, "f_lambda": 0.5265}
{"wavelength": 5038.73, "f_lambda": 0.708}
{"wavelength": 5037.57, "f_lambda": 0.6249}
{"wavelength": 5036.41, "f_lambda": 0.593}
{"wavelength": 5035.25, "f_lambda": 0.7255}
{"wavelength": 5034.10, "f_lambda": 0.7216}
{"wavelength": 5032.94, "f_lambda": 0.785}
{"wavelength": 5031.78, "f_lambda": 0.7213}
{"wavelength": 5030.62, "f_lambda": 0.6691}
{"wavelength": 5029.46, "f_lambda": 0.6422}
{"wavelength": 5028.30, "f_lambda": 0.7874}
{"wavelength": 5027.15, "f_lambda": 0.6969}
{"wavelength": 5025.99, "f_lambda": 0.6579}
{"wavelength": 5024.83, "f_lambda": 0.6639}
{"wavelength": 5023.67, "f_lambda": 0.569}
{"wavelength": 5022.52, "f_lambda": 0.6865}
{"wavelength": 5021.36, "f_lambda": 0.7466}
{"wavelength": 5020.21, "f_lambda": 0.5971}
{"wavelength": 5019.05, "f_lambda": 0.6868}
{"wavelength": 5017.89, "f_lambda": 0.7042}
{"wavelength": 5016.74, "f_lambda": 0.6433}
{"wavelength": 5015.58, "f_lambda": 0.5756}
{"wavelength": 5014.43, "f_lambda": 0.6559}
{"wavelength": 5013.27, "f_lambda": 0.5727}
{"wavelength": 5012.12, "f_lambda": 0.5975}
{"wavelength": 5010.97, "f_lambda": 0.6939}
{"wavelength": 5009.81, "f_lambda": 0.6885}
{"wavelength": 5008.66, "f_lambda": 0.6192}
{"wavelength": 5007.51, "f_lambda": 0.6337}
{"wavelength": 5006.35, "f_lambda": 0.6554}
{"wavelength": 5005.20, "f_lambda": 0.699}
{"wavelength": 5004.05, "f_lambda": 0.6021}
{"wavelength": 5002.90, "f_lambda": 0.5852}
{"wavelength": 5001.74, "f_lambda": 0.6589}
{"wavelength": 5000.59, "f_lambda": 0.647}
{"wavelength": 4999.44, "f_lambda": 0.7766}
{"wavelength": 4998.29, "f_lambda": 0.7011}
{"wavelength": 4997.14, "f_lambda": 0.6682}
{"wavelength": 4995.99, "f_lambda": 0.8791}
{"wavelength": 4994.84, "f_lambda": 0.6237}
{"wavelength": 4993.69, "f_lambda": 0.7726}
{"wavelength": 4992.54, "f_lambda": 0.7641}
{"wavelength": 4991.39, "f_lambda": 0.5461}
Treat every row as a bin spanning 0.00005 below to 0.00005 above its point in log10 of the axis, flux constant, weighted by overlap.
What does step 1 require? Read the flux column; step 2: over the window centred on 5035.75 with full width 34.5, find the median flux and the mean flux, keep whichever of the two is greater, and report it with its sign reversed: -0.69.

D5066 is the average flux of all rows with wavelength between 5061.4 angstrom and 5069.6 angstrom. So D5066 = 0.720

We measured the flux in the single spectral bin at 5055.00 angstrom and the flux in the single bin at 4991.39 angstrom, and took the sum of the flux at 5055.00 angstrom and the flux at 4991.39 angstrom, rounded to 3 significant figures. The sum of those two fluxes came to 1.33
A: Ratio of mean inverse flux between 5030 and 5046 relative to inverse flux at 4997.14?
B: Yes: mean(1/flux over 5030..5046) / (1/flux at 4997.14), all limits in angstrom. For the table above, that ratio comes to 1.03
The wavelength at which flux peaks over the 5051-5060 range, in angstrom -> 5055.00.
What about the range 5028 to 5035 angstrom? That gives 5028.30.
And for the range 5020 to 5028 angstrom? 5021.36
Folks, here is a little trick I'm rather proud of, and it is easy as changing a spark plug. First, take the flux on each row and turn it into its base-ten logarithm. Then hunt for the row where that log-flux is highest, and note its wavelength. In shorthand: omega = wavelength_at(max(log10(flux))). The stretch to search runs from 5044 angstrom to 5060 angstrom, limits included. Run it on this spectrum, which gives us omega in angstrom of 5055.00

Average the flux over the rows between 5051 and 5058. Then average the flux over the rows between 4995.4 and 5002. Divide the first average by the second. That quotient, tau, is 1.00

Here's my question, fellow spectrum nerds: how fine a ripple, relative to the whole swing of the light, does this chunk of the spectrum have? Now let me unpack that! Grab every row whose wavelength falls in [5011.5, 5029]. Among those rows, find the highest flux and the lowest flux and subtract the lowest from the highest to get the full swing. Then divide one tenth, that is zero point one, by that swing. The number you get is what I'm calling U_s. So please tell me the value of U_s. 0.5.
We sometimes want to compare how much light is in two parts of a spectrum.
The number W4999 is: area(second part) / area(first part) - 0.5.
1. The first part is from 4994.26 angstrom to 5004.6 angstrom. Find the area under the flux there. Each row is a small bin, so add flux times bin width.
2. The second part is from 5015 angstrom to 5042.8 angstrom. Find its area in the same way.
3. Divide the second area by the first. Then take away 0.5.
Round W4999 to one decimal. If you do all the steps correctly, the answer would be 2.1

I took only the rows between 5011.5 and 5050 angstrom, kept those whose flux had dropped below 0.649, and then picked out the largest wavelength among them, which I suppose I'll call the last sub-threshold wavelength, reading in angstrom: 5042.22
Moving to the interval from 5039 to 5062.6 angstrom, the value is 5052.68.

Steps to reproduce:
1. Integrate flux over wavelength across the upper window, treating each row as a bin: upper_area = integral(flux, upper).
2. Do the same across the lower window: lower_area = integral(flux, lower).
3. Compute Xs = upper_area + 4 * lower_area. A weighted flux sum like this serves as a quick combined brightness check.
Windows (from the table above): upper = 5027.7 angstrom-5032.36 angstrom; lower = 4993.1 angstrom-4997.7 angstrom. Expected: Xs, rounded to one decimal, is 16.8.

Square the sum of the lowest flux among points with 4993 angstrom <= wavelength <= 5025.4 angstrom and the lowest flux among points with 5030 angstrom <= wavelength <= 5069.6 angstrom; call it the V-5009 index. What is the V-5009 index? 1.07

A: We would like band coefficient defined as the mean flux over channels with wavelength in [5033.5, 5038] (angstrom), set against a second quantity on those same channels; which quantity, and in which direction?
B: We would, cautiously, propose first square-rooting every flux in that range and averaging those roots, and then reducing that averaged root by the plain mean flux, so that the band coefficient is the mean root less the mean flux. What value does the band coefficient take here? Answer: 0.149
